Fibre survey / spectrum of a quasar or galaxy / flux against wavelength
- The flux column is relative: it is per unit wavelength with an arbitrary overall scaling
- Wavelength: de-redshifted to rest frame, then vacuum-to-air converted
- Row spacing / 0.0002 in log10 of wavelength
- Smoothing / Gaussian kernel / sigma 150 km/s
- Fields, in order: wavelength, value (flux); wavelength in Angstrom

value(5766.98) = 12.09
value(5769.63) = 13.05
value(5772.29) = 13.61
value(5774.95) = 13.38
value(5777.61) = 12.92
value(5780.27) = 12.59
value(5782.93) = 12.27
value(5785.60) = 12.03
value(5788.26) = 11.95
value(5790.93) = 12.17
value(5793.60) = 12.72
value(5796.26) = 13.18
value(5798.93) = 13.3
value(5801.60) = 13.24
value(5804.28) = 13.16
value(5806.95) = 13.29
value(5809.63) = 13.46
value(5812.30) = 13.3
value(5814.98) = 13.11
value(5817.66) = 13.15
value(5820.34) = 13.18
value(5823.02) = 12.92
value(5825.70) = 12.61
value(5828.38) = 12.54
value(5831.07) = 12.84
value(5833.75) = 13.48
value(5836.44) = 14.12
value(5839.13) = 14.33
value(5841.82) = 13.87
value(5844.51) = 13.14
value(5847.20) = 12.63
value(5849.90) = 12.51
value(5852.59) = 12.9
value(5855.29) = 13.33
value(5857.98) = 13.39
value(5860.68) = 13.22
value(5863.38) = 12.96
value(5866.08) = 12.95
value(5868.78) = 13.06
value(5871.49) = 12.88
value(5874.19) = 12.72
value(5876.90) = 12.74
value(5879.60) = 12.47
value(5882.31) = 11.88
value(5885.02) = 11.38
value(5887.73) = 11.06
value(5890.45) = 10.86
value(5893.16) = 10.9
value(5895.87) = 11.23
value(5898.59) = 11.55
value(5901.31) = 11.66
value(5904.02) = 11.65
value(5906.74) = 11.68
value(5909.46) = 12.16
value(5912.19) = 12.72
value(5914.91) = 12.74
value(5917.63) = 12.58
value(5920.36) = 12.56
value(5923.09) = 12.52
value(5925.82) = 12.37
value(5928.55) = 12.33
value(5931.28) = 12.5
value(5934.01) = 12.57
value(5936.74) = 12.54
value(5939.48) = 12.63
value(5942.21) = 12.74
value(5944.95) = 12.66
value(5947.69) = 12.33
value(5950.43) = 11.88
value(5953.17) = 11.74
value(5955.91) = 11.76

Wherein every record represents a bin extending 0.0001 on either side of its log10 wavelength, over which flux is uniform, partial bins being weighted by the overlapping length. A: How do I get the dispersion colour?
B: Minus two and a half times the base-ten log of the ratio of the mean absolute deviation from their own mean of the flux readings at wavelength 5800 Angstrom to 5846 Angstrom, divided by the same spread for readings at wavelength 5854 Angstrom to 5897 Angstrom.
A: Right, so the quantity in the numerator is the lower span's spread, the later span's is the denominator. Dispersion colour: 1.0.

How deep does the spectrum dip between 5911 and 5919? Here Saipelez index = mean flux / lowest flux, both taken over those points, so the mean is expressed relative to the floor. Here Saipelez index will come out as 1.008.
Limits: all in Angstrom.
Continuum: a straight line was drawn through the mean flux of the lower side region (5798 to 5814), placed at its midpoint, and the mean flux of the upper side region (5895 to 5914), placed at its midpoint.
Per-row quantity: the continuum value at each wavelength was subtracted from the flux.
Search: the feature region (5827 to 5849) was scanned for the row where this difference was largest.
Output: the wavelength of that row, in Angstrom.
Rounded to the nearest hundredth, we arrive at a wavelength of 5839.13 Angstrom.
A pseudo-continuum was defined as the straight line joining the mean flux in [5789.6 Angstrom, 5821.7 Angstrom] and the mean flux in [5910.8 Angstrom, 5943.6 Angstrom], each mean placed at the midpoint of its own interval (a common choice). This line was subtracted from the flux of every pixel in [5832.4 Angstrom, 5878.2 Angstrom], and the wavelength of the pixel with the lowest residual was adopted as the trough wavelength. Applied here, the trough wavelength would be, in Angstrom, 5849.90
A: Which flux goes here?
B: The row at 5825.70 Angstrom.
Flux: 12.61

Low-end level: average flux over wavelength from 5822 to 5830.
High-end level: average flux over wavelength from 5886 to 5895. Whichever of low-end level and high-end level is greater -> 12.69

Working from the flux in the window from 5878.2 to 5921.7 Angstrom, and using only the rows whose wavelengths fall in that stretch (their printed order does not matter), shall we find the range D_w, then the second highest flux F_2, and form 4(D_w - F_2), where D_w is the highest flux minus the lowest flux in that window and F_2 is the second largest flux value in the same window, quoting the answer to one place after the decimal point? -43.4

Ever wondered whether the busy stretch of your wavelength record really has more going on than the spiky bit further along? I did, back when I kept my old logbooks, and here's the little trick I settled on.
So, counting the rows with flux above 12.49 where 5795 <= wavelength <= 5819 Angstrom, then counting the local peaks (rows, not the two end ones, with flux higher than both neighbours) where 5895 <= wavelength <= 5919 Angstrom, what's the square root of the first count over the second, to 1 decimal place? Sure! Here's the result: 2.1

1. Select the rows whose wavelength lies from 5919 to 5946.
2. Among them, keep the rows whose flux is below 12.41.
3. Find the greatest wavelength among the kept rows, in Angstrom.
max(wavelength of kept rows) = 5928.55 Angstrom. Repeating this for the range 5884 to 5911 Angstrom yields 5909.46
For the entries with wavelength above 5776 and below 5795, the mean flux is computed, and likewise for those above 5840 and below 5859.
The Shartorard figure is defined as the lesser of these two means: 12.4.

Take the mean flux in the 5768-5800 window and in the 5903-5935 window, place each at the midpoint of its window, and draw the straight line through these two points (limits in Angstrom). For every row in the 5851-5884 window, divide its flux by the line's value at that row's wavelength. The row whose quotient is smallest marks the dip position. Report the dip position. 5882.31 Angstrom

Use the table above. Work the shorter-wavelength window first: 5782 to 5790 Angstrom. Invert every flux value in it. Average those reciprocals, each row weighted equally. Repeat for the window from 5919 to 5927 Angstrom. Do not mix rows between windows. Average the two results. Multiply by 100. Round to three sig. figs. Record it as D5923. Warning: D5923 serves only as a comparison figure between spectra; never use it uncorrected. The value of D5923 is 8.14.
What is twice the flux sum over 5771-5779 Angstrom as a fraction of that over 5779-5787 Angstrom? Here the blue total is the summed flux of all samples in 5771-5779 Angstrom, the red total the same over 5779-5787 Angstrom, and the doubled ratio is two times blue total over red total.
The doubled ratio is 2.16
